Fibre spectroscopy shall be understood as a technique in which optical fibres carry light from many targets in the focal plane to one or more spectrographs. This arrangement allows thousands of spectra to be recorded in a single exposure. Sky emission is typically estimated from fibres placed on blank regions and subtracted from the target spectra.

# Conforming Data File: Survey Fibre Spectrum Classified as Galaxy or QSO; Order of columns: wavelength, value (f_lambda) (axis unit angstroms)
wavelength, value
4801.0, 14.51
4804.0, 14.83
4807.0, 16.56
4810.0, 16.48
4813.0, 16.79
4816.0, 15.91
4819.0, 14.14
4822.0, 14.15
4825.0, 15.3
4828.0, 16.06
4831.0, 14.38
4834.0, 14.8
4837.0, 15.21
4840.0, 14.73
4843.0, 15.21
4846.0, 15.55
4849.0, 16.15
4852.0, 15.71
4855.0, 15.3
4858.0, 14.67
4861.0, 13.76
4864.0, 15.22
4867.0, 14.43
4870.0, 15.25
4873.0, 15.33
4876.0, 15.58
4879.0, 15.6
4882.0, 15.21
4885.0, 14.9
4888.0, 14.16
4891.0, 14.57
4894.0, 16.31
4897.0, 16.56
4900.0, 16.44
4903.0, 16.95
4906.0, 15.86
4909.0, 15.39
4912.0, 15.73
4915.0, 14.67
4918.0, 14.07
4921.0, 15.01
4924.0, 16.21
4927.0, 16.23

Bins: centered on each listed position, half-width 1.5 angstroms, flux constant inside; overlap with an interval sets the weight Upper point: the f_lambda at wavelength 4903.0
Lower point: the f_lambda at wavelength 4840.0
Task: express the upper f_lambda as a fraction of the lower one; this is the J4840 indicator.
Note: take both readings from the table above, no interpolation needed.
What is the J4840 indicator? 1.15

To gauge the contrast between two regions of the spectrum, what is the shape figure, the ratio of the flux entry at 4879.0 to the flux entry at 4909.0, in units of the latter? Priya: 1.01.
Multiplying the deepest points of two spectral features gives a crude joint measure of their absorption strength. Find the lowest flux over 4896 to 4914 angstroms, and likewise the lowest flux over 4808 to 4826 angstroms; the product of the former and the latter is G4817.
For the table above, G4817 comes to 218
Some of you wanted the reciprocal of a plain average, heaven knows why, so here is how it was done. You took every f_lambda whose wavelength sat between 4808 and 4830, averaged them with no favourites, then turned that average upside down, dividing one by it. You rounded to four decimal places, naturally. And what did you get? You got 0.0643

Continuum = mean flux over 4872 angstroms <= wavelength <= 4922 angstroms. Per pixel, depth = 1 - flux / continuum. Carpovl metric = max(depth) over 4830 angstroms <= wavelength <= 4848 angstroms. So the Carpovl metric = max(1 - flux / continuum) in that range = 0.068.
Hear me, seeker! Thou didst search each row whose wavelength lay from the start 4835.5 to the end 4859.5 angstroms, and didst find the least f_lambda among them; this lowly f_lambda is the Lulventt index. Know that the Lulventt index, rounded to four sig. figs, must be 14.67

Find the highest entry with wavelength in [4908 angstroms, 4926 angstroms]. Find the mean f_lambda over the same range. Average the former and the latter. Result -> 15.7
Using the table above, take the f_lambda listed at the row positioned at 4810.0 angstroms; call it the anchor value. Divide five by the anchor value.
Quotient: 0.30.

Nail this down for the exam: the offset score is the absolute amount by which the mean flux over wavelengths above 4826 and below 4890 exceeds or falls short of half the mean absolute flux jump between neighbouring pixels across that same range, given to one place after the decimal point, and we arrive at 14.8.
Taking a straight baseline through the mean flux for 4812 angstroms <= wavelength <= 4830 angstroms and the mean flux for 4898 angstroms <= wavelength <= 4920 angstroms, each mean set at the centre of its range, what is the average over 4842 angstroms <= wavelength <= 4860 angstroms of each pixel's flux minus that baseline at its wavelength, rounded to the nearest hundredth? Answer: -0.03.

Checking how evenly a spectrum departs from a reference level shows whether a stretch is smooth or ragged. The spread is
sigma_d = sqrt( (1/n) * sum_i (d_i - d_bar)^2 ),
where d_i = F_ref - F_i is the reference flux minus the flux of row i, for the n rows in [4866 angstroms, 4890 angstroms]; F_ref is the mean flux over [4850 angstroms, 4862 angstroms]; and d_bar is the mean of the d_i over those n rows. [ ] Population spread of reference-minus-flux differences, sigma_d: 0.49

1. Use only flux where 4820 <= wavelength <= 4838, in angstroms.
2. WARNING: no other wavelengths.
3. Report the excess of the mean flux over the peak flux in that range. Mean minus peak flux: -1.1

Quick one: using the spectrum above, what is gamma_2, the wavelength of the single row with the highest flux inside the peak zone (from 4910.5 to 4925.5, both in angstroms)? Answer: 4924.0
